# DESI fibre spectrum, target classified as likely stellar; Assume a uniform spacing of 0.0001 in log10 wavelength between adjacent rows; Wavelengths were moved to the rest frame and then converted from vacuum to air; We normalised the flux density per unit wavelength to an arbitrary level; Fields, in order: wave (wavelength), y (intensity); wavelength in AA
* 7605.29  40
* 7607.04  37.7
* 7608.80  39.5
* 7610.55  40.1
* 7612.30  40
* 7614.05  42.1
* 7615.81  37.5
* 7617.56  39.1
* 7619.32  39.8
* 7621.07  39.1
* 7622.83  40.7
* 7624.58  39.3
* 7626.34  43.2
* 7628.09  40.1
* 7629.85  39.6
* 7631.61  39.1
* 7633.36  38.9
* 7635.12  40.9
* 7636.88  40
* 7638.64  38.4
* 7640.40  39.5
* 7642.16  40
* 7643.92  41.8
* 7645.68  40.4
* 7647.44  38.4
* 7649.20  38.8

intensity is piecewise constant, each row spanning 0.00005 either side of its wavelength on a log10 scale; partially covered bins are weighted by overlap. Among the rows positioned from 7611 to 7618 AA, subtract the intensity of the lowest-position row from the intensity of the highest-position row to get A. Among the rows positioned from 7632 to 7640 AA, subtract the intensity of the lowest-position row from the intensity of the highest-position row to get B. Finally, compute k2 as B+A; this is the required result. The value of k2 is -1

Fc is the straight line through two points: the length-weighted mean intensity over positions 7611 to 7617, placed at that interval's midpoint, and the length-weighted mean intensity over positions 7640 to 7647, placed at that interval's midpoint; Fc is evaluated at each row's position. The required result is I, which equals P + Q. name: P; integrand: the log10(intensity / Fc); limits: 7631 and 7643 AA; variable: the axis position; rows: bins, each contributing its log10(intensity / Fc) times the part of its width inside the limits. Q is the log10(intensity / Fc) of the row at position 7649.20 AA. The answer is -0.11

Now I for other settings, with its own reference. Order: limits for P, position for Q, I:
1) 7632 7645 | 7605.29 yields -0.05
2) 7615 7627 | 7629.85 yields -0.04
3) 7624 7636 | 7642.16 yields 0.00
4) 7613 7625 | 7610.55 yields -0.04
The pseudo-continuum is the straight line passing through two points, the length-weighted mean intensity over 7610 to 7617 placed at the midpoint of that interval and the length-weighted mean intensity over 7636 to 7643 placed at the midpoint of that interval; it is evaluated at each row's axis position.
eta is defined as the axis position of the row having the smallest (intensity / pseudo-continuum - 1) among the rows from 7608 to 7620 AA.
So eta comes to 7615.81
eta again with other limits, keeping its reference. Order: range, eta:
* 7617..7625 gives 7617.56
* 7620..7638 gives 7621.07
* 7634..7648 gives 7638.64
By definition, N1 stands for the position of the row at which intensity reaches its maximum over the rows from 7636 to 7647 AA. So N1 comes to 7643.92 AA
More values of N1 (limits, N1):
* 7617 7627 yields 7626.34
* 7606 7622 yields 7614.05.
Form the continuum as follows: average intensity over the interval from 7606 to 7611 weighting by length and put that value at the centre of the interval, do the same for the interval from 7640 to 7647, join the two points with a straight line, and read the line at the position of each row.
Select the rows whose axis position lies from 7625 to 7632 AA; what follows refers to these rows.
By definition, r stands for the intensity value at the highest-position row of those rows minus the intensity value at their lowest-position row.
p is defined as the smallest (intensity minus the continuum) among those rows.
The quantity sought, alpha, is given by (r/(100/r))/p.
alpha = -0.209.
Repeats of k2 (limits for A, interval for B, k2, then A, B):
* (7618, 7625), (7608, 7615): 2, -0.5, 2.6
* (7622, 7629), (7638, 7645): 3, -0.6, 3.4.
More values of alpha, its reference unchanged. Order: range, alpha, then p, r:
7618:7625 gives -0.006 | -0.4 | -0.50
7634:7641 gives -0.011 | -1.8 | -1.40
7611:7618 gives -0.005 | -1.8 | -0.90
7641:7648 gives -0.012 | -2.1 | -1.60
